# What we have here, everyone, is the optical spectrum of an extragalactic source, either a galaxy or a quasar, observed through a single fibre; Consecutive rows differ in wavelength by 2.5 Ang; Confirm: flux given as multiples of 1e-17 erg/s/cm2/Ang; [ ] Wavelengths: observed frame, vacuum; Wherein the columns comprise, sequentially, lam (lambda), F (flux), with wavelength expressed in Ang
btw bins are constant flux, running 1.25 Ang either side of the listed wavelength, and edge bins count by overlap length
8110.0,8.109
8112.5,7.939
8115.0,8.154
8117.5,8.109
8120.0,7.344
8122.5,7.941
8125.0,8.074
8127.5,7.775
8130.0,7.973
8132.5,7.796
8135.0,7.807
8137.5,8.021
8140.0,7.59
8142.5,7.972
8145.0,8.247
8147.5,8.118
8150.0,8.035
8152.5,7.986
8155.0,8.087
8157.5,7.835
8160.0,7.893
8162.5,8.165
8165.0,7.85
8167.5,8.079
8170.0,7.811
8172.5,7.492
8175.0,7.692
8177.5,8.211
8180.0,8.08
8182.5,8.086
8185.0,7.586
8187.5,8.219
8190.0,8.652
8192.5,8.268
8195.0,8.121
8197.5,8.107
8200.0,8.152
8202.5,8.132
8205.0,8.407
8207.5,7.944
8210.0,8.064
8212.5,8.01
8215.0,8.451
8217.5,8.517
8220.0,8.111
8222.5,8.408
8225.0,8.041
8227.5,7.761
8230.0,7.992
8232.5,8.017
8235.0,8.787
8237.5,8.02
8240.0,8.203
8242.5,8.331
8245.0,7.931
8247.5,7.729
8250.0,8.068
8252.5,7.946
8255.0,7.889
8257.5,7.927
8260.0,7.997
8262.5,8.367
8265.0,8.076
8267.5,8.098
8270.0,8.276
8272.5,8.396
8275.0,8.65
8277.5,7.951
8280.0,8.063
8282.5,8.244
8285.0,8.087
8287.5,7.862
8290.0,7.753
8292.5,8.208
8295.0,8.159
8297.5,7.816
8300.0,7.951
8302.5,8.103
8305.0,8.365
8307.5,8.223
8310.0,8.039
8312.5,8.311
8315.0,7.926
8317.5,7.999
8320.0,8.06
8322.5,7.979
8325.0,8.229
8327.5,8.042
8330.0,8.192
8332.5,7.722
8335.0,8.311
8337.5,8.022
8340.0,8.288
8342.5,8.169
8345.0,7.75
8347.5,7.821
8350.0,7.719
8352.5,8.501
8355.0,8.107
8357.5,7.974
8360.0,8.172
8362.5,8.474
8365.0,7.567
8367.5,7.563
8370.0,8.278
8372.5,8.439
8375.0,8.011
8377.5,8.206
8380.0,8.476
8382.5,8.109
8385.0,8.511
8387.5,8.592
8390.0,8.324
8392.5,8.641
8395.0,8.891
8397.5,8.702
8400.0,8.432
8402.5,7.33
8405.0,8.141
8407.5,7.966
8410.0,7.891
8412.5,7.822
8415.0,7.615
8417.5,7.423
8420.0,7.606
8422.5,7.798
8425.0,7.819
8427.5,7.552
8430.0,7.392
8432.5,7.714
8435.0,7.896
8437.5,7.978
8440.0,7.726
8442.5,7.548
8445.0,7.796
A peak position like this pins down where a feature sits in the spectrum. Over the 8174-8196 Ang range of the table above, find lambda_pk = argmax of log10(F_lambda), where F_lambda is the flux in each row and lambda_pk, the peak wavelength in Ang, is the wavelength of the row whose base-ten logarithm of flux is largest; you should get 8190.0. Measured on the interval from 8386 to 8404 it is 8395.0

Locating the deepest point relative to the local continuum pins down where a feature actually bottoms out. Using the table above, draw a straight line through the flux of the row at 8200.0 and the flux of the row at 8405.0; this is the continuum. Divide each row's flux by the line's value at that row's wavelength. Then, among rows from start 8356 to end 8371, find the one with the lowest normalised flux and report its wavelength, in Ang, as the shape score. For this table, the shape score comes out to 8367.5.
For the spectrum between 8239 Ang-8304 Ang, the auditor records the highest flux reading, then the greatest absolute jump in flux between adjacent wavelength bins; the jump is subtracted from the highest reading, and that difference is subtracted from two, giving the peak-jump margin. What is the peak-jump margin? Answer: -5.95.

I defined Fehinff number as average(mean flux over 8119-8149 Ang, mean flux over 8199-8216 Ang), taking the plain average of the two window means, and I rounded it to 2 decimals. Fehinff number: 8.03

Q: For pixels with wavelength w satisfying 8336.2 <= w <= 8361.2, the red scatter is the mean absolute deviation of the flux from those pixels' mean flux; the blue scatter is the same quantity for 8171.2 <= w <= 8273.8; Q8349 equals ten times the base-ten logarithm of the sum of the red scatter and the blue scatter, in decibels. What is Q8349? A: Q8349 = -4.1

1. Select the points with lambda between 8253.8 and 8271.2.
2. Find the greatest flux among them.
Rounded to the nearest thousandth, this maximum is 8.367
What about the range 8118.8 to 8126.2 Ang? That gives 8.074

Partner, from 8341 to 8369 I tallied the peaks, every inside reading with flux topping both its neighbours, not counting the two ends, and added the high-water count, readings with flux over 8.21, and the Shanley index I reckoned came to 5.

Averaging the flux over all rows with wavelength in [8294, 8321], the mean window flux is 8.09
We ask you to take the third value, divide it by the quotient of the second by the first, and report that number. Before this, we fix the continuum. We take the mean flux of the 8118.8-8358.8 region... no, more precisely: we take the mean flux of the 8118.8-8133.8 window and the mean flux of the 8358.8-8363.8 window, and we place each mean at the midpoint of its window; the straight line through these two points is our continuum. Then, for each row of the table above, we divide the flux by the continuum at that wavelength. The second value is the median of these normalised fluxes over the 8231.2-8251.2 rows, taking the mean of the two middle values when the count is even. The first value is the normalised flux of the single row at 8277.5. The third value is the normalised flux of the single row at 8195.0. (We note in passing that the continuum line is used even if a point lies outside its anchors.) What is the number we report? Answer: 1.00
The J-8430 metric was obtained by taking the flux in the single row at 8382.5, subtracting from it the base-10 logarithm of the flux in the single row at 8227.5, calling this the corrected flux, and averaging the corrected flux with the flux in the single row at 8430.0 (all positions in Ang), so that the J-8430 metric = 7.31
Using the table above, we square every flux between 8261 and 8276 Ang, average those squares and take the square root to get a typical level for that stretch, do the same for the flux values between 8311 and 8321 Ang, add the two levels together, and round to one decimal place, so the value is 16.4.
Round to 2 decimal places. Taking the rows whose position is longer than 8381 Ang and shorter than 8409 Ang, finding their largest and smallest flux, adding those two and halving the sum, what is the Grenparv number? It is 8.11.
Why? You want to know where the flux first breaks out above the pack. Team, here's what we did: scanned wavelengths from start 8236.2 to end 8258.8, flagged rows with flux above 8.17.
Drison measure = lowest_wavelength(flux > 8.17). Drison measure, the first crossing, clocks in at 8240.0 Ang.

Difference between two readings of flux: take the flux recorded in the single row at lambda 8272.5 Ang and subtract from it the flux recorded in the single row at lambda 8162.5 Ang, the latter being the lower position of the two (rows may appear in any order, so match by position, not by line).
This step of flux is 0.23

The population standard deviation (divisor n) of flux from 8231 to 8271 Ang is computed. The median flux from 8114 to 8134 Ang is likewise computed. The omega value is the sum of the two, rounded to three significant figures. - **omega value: 8.20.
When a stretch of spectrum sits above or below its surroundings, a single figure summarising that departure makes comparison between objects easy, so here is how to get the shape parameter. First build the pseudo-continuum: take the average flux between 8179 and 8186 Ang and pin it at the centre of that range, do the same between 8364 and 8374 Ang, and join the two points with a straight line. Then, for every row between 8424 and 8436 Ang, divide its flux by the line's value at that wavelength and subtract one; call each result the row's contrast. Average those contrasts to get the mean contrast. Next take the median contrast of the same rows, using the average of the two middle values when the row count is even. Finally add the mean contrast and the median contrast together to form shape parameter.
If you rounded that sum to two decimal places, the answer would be -0.07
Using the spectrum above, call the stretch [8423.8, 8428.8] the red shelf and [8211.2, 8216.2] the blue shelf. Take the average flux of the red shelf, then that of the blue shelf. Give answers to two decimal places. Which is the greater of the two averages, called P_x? 8.23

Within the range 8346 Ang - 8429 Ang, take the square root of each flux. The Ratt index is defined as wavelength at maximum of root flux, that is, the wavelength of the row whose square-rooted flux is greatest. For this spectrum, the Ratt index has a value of 8395.0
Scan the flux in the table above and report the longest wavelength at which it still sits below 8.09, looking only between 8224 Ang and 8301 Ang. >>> 8300.0 Ang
